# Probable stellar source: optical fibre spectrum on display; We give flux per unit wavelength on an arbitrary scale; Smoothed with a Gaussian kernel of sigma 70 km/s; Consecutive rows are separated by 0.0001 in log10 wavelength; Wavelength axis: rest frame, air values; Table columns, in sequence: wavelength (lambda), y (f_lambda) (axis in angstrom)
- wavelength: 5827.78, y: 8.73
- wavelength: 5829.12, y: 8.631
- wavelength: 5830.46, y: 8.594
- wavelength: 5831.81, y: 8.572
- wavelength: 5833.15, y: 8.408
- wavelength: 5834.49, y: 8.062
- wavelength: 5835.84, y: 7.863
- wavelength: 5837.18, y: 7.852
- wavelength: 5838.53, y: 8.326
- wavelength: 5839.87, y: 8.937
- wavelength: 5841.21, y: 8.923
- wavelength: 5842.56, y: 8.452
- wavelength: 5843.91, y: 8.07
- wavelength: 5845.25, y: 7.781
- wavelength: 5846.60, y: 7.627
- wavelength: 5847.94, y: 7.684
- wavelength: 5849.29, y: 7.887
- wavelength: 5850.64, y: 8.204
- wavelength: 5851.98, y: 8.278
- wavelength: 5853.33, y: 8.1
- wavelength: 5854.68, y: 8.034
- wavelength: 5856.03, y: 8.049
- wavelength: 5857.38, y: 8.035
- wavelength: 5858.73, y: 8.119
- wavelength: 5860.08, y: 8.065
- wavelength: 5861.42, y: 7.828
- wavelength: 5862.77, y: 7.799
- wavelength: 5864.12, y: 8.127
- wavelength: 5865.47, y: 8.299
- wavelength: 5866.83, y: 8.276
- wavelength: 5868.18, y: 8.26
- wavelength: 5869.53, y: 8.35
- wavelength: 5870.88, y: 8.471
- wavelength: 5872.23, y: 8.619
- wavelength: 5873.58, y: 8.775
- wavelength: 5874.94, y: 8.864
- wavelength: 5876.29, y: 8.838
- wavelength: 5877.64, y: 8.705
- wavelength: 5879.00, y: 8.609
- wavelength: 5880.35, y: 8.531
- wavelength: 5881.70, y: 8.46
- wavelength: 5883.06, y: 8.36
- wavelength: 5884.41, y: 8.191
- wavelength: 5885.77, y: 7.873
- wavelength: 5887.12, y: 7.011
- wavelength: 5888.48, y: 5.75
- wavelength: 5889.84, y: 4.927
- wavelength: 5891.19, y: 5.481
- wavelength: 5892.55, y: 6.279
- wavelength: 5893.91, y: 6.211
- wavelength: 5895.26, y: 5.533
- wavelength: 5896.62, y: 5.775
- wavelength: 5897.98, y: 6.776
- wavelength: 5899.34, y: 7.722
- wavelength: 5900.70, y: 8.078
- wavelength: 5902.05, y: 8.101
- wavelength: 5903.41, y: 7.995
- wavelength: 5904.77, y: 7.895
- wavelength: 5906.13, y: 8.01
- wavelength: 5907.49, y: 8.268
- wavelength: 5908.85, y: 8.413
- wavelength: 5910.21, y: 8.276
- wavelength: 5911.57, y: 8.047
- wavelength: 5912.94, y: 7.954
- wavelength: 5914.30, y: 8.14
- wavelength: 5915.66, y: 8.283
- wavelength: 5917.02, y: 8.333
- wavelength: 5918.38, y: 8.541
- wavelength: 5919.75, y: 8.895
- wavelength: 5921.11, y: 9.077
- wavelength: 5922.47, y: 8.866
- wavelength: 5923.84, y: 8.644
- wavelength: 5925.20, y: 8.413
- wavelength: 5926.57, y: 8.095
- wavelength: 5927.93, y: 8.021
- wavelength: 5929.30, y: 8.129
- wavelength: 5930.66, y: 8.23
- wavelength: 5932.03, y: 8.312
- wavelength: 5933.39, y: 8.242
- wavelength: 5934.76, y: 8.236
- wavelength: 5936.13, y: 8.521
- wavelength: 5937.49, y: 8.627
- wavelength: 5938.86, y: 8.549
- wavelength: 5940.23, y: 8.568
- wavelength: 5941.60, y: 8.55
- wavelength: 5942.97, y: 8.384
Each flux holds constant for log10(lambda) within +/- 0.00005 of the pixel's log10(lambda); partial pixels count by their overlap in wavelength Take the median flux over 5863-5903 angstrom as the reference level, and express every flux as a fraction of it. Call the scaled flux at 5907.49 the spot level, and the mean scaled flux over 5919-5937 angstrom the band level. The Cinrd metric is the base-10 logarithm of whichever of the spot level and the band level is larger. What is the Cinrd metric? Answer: 0.013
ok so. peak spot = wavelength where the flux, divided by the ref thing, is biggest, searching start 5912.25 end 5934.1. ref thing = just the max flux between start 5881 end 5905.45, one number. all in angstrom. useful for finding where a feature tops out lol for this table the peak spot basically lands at 5921.11 angstrom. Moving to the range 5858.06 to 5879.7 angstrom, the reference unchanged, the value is 5874.94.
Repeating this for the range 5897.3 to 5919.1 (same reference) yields 5918.38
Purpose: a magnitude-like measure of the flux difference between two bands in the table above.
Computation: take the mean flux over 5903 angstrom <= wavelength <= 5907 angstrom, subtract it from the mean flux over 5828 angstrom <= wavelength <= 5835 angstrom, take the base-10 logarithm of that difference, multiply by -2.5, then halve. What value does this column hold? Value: 0.4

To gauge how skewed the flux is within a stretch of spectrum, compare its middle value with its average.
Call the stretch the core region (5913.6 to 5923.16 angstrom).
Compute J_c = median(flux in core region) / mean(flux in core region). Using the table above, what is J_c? 0.99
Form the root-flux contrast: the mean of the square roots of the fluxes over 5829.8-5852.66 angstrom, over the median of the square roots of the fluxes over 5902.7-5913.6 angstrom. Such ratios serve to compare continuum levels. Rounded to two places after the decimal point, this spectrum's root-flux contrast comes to 1.01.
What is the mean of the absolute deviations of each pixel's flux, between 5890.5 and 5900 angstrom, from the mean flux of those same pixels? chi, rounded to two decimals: 0.58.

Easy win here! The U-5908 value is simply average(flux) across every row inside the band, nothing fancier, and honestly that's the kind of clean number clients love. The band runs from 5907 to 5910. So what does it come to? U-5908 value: 8.34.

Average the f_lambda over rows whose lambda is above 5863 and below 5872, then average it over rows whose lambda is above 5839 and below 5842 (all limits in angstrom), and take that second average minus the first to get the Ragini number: 0.6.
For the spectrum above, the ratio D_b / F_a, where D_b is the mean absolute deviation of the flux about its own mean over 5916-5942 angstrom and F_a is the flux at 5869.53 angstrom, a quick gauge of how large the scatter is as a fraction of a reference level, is 0.027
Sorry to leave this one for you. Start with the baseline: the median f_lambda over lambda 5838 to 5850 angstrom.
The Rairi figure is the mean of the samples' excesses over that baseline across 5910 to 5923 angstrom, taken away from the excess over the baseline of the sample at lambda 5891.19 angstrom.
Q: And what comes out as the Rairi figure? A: -3.0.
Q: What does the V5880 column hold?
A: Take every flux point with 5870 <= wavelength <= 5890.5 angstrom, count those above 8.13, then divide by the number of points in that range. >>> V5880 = 0.7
